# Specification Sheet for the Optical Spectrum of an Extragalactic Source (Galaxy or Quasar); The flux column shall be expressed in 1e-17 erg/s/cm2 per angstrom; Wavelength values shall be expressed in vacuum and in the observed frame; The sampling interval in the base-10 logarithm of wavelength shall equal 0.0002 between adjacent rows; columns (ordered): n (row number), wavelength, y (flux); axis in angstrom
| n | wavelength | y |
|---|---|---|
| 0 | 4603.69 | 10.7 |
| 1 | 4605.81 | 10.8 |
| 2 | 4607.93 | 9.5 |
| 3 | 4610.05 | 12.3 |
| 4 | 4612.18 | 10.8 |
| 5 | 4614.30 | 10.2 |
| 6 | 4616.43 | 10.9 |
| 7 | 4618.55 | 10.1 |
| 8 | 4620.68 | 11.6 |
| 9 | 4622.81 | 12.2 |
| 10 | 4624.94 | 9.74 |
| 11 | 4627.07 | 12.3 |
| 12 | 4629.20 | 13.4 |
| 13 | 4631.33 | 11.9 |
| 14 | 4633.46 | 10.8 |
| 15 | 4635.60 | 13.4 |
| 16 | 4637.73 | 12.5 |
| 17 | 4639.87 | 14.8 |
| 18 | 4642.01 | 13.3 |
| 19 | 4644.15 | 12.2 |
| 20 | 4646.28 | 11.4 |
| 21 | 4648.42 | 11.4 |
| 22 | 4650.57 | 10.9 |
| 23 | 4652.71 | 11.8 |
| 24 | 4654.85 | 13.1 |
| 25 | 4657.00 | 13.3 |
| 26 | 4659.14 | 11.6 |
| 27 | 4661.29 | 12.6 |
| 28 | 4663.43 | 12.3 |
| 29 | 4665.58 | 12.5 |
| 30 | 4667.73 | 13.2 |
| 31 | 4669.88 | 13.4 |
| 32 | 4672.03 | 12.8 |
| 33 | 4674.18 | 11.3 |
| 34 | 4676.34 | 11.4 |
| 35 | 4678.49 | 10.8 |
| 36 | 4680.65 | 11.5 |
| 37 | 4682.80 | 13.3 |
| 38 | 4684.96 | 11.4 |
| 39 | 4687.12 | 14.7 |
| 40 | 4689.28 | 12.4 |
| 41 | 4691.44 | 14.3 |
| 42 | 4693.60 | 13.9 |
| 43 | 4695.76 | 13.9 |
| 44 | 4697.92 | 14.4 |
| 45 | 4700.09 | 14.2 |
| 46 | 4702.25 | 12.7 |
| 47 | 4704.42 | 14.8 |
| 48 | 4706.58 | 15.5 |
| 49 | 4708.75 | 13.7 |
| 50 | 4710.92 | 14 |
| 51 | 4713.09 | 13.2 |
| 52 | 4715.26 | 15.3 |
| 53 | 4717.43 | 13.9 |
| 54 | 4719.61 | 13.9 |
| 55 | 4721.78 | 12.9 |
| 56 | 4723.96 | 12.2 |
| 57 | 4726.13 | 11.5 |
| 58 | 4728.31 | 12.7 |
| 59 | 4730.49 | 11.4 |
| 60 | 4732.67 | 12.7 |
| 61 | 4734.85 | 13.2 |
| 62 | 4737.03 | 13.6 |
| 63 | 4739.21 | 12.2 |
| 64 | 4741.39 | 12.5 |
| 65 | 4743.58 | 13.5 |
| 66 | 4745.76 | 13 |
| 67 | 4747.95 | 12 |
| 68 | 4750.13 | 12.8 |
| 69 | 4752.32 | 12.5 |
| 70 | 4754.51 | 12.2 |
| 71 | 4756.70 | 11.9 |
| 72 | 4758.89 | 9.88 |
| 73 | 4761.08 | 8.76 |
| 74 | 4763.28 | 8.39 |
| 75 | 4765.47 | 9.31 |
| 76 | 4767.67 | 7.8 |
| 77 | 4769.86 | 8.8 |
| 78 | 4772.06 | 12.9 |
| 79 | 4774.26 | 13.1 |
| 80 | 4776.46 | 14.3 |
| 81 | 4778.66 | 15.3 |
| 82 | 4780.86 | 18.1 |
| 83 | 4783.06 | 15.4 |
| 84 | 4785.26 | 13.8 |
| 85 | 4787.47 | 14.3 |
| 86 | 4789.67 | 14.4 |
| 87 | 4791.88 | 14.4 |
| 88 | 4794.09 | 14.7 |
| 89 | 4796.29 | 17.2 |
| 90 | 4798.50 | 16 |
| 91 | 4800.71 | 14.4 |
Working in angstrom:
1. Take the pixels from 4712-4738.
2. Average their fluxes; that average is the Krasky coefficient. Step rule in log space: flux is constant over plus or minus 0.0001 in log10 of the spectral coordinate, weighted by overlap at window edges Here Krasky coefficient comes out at 13.0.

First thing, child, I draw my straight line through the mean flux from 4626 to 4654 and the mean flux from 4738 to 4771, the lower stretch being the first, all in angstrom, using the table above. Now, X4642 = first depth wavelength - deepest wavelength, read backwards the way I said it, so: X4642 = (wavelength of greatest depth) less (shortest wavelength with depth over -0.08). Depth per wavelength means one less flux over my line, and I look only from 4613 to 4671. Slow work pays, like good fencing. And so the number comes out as 10.6 angstrom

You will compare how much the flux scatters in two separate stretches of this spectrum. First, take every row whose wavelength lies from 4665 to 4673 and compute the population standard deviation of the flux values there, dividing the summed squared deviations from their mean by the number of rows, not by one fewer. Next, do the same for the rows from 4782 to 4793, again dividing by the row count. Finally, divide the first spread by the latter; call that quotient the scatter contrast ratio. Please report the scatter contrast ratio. 0.67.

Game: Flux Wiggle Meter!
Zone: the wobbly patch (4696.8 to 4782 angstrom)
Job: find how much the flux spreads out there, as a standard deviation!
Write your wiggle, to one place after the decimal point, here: 2.1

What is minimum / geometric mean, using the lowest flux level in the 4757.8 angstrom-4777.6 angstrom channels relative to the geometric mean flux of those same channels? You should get 0.77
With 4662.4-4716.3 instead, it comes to 0.82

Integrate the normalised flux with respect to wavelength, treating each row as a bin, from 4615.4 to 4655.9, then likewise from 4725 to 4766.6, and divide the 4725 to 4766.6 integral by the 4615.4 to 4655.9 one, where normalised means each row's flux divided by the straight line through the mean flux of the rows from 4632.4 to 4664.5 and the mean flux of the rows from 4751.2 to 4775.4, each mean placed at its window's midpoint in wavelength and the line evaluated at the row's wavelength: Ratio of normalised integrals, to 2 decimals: 1.17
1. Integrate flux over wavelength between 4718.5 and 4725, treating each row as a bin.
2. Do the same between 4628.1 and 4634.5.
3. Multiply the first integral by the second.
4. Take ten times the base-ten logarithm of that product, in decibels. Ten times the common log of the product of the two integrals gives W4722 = 38.1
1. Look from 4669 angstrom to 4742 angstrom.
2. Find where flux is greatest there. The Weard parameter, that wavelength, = 4706.58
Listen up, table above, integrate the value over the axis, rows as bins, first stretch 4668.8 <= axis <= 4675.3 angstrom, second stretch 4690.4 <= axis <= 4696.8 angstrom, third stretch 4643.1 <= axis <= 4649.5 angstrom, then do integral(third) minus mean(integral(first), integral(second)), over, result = -11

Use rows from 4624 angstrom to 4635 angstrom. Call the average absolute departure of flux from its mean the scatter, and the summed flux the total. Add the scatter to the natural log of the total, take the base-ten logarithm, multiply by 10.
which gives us 7.12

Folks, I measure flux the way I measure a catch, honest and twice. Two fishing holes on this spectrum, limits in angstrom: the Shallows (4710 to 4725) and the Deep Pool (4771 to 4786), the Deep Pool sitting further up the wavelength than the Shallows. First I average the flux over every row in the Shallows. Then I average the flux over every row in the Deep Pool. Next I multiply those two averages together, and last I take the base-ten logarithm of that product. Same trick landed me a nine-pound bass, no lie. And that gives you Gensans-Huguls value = 2.30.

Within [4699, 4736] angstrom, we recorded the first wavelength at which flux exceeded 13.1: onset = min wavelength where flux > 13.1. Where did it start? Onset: 4700.09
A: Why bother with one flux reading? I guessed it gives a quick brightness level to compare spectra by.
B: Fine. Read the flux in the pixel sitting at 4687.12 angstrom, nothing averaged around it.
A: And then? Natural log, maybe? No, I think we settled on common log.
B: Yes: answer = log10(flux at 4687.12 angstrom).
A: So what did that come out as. 1.17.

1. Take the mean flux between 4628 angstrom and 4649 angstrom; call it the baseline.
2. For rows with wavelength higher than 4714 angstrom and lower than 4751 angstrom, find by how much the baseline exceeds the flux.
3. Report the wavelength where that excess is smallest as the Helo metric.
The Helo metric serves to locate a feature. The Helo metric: 4715.26 angstrom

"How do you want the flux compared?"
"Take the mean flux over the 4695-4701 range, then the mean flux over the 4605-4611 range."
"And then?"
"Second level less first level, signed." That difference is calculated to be -3.3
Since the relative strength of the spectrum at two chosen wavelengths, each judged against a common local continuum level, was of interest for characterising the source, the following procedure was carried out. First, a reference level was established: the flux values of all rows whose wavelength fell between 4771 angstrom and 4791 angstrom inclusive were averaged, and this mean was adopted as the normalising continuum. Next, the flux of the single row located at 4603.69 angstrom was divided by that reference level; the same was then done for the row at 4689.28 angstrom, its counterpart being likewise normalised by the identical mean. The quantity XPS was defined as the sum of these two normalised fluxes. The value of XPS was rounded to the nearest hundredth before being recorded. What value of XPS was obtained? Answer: 1.58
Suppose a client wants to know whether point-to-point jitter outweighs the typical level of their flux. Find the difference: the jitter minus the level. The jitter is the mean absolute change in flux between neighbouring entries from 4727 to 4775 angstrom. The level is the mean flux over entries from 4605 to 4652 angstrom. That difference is -10.7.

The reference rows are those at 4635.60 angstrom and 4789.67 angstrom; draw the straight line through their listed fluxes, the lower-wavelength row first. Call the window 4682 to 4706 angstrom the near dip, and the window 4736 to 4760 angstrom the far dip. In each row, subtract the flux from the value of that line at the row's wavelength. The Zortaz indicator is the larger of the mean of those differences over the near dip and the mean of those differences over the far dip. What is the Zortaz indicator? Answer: 1.8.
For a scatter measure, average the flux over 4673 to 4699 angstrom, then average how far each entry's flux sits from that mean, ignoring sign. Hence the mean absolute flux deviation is 1.3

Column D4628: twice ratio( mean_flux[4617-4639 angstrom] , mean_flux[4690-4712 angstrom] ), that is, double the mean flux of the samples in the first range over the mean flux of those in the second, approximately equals 1.67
